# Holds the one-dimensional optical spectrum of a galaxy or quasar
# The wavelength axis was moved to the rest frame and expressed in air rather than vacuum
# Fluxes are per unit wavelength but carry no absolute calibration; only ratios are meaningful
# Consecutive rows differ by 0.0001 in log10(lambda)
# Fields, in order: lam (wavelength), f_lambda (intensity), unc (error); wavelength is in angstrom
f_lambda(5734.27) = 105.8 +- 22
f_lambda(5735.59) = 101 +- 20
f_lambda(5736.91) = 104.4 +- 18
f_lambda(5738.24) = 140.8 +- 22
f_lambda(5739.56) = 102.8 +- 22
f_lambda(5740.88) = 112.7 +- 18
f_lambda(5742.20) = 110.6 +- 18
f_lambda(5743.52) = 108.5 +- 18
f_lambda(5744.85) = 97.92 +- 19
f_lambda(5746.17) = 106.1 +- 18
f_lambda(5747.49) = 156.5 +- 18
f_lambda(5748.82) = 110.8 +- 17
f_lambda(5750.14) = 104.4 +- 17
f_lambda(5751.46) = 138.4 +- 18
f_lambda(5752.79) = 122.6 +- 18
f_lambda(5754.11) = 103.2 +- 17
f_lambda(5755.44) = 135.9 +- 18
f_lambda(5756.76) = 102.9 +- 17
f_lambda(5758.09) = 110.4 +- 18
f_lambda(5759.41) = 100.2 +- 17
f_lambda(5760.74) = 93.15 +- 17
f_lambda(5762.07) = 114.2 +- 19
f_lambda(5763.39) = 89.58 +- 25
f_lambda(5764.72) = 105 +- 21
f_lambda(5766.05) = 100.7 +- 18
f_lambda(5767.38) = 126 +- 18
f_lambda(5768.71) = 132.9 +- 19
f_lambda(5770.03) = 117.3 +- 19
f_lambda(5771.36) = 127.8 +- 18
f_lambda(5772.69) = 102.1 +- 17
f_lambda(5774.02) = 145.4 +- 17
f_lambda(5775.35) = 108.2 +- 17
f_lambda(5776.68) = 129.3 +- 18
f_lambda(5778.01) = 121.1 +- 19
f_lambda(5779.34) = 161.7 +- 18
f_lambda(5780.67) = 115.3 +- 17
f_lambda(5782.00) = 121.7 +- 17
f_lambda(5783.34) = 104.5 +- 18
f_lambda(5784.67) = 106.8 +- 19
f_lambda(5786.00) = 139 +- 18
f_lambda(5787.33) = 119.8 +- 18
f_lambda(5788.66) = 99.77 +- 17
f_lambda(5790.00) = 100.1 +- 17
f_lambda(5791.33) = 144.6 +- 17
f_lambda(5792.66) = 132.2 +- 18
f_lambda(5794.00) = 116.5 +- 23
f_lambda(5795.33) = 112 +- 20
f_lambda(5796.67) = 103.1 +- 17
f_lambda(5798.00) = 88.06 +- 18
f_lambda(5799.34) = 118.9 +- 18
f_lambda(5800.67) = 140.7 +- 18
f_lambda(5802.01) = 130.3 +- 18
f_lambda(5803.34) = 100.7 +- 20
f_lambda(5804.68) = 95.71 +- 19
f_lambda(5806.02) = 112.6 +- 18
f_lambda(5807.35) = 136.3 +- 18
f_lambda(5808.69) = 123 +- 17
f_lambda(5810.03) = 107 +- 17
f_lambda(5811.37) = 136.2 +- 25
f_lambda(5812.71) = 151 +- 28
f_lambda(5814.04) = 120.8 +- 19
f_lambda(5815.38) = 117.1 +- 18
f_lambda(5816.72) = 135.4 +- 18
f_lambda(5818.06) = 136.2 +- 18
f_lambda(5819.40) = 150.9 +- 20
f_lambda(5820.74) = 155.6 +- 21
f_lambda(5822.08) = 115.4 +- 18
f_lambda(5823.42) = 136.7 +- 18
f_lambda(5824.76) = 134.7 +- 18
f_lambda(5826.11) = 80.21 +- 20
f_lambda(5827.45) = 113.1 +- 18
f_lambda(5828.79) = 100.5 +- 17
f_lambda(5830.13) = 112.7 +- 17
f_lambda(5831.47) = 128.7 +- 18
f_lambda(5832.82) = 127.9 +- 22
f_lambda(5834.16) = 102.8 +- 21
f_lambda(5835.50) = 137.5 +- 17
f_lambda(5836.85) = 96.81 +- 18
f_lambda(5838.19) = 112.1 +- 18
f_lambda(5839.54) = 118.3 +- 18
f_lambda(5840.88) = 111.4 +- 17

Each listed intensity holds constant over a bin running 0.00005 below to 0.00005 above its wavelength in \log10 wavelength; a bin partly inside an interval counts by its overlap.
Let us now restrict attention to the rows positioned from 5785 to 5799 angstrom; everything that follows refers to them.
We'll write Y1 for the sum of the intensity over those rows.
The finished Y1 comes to 1155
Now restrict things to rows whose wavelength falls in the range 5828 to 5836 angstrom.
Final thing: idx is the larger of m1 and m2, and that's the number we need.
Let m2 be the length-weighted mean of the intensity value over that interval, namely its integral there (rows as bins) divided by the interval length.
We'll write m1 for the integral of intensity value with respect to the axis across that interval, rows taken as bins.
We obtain 944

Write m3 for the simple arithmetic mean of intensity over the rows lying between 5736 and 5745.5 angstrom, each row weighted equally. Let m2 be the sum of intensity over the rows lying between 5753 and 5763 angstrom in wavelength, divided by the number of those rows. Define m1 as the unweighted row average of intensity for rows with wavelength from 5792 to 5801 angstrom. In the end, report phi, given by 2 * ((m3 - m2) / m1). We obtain 0.04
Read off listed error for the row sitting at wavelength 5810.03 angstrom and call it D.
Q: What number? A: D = 17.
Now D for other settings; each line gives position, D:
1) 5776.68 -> 18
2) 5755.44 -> 18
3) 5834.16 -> 21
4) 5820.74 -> 21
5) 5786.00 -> 18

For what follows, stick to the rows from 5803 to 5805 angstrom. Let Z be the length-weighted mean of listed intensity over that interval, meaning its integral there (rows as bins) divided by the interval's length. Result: 98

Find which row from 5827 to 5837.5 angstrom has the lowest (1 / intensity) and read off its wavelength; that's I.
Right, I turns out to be 5835.50 angstrom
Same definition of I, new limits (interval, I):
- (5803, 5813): 5812.71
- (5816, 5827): 5820.74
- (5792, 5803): 5800.67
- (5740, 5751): 5747.49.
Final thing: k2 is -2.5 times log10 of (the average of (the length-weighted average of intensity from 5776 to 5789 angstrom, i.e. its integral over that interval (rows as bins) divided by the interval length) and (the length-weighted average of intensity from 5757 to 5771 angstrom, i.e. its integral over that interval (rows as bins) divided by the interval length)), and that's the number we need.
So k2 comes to -5.16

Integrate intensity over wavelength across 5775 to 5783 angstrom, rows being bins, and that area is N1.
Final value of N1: 1008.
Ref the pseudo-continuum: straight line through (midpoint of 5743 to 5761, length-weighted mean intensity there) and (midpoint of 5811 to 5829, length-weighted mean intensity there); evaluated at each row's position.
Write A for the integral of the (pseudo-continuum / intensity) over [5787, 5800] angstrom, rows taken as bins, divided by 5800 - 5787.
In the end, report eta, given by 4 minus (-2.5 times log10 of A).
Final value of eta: 4.11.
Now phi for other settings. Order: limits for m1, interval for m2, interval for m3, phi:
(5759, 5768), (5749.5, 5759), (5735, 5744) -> -0.10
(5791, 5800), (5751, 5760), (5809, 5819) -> 0.22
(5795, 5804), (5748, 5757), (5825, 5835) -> -0.13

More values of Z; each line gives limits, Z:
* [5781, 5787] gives 118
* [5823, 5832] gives 114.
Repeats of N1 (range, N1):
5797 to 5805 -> 902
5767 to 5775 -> 997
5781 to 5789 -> 927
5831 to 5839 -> 938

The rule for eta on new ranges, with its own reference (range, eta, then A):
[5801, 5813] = 4.06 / 1.06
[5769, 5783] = 3.97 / 0.97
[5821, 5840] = 4.15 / 1.14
